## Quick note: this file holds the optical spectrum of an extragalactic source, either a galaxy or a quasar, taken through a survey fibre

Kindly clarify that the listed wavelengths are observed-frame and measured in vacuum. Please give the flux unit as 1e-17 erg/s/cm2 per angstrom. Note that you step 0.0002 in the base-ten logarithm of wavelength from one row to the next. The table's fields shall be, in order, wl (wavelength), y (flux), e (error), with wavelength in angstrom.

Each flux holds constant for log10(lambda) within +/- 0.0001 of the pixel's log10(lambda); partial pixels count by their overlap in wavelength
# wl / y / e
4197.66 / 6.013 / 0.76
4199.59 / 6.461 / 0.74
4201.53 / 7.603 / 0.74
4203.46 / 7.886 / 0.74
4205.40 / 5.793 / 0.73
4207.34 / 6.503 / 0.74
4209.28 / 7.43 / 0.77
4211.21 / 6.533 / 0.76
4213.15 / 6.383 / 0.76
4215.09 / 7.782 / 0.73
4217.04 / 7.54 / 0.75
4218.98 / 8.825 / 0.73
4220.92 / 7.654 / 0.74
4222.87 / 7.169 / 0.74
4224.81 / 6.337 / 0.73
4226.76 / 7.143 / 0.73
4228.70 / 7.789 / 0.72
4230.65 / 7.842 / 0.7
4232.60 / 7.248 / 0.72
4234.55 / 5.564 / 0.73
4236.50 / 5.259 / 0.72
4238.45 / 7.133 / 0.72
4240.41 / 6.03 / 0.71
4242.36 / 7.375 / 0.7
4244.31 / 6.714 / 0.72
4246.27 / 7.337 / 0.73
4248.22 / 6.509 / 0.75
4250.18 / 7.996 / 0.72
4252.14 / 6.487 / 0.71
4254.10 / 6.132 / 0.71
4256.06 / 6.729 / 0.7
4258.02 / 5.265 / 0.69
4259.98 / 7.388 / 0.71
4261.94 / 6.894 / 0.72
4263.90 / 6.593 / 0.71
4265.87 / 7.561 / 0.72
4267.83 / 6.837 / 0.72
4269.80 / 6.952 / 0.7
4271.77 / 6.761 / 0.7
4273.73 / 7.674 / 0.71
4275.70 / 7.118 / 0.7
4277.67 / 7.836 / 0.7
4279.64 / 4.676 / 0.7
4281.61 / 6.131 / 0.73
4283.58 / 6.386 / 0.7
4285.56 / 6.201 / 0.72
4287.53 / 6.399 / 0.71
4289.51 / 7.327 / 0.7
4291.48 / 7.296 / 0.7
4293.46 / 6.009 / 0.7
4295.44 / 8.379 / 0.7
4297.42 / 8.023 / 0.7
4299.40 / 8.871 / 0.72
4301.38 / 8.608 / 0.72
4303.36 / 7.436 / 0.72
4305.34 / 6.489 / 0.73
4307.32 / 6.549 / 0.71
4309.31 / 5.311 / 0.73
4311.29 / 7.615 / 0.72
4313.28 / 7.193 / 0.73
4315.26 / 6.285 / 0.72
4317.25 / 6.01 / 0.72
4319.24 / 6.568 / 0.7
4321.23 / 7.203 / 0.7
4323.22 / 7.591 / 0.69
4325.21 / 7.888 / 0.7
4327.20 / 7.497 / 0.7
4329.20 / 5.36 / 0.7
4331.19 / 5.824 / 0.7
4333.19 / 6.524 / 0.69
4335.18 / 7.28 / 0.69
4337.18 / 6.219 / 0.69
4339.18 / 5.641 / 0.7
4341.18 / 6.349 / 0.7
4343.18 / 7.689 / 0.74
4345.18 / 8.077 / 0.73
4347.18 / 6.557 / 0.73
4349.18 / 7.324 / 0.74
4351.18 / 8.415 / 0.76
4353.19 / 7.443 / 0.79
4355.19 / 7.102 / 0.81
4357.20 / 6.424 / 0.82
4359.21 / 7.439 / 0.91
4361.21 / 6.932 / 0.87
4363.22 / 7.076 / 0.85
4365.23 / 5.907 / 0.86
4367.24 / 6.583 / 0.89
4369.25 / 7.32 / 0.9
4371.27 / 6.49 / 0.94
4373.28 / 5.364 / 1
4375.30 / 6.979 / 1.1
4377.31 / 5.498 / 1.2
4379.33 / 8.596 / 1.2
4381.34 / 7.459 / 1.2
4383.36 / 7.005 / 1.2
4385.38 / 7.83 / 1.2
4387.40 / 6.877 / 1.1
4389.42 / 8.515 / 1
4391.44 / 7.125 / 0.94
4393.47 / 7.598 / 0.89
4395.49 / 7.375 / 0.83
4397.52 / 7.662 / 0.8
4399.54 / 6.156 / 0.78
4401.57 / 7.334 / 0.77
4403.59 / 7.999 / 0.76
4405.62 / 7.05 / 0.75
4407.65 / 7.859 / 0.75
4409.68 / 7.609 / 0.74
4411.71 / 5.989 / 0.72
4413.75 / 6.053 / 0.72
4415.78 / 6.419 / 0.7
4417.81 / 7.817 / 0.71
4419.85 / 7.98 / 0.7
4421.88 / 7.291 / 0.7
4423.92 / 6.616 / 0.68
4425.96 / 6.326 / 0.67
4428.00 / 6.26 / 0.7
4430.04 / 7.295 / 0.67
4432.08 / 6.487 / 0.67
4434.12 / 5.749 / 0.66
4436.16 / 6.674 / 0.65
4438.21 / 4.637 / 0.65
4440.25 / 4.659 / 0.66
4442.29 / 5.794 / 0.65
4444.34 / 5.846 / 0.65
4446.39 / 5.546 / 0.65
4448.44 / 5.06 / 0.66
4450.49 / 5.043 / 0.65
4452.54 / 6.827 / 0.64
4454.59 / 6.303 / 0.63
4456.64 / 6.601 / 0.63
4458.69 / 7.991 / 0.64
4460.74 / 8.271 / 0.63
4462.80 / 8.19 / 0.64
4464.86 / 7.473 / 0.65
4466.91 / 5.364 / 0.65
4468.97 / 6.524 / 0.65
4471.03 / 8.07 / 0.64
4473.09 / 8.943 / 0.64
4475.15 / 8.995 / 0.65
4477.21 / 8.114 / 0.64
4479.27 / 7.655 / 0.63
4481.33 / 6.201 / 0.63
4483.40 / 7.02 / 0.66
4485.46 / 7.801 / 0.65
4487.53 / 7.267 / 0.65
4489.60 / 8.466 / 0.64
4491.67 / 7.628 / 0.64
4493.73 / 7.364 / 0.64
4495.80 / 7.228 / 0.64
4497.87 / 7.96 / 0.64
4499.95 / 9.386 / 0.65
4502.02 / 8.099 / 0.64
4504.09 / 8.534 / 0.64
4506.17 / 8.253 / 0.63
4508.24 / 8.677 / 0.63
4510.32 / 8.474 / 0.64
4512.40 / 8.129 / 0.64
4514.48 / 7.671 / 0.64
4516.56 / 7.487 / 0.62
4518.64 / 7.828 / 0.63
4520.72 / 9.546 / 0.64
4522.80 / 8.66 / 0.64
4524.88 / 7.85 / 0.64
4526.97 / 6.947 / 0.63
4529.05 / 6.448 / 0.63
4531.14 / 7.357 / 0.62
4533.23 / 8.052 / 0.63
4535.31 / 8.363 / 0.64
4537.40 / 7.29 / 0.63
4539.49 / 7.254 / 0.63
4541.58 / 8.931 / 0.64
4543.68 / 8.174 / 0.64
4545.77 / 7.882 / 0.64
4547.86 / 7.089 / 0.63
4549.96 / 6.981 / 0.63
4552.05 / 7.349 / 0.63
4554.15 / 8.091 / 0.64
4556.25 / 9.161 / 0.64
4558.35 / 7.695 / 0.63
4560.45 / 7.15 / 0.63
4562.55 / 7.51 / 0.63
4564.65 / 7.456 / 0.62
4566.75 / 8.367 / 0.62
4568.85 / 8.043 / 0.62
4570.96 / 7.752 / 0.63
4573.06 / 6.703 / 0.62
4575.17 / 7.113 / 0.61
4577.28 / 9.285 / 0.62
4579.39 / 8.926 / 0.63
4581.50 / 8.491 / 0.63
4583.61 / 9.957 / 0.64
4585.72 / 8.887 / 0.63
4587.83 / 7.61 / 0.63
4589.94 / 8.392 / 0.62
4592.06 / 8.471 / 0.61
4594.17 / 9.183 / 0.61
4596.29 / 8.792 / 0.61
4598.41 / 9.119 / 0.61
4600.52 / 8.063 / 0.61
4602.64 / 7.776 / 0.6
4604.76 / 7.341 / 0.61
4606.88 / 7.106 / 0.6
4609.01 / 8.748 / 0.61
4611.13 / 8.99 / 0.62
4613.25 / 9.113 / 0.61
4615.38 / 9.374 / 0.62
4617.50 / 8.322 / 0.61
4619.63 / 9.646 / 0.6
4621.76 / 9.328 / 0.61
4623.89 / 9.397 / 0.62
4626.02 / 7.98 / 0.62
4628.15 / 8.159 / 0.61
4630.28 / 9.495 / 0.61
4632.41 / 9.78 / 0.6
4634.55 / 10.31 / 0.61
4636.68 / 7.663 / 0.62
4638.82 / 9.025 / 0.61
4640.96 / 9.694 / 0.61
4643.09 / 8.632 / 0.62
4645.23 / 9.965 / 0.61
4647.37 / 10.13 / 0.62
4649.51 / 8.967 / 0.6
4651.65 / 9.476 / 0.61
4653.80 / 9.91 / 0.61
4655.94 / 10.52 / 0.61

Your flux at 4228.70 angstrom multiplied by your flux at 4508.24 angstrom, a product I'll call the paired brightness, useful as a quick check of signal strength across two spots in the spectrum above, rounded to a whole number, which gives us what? 68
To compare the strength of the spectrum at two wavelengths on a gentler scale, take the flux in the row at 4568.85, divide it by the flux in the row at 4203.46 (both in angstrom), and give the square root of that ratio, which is 1.01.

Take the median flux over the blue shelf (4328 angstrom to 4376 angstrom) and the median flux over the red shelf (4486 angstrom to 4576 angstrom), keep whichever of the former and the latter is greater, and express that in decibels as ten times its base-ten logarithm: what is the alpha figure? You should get 8.94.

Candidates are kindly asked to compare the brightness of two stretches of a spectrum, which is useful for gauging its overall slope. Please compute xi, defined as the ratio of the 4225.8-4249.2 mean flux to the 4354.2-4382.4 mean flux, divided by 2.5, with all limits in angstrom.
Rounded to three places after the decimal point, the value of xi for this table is 0.402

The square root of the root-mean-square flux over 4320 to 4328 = 2.75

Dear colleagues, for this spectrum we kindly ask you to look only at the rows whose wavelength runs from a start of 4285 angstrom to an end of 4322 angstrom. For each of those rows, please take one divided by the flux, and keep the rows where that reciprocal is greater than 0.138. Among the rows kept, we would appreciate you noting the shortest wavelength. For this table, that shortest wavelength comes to 4285.56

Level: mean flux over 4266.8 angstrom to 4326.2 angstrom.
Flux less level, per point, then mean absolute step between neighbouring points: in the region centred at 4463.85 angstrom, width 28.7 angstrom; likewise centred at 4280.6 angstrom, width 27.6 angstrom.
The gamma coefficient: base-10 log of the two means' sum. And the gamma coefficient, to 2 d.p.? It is 0.22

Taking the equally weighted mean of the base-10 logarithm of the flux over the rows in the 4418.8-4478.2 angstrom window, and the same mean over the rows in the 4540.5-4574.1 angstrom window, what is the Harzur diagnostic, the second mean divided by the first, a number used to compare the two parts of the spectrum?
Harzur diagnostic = 1.08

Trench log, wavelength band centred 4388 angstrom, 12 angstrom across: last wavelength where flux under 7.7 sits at 4393.47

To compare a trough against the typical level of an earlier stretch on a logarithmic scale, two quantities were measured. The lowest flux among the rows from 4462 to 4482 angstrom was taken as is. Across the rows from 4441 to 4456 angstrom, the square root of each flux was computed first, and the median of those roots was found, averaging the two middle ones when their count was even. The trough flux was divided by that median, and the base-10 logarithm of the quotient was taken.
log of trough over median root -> 0.348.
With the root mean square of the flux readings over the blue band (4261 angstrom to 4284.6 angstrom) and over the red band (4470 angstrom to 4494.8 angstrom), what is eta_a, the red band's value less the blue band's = 1.00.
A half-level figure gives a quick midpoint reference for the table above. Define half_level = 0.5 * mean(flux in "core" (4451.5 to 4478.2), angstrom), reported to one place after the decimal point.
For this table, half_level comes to 3.8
